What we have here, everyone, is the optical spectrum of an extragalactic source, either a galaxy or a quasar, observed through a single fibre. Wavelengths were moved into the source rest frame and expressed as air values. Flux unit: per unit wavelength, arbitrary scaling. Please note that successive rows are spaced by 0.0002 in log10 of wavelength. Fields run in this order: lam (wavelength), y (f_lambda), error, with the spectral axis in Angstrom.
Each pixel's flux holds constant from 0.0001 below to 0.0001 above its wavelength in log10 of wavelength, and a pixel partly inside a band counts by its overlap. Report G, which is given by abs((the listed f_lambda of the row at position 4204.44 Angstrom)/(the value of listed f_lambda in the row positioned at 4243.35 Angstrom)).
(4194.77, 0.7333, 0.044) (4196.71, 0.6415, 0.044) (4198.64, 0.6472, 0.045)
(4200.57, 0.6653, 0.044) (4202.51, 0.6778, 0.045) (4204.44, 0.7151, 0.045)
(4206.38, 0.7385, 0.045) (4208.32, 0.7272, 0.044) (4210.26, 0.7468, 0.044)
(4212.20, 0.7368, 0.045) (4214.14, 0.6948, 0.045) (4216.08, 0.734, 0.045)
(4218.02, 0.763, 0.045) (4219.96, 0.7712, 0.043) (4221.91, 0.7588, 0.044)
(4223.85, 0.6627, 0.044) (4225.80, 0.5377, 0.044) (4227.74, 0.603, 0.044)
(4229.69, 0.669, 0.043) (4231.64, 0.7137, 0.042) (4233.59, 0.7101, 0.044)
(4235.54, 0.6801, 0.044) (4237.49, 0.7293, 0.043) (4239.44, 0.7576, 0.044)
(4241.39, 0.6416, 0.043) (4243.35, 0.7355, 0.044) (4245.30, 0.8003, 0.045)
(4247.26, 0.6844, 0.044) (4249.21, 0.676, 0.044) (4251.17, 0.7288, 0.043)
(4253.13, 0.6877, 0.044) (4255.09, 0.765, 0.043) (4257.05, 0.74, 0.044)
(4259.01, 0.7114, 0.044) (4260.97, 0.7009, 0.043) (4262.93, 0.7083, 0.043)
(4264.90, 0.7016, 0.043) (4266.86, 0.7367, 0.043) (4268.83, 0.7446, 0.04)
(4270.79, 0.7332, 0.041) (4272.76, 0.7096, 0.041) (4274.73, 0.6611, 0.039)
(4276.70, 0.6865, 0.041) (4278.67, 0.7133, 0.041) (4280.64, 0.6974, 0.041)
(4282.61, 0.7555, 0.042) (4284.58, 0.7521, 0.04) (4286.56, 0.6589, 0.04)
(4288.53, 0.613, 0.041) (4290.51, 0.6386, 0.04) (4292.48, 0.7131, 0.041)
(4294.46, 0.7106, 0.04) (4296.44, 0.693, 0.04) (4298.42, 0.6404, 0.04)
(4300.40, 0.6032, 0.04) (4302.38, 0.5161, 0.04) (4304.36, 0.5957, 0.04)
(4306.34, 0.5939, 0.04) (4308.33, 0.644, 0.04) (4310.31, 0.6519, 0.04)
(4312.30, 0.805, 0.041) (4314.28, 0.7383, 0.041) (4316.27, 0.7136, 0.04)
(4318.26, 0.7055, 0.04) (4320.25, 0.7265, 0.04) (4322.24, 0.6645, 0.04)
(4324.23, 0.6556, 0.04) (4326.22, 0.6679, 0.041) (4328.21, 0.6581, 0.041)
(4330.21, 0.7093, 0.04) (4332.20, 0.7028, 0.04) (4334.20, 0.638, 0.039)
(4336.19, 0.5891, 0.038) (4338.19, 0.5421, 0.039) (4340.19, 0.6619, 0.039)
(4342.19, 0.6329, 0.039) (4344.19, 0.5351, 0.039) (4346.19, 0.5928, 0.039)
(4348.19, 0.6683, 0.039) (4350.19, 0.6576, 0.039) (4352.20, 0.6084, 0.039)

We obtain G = 0.97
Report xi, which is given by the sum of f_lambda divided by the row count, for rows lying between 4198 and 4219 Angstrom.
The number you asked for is 0.71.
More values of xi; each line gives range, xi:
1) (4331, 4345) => 0.61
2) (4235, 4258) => 0.72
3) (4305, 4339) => 0.67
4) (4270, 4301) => 0.69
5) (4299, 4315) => 0.64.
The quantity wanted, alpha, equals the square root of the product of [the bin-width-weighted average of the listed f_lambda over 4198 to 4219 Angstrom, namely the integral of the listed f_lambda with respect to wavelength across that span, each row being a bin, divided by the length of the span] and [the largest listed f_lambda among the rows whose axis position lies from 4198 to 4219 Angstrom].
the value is 0.738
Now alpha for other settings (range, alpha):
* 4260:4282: 0.727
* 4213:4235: 0.731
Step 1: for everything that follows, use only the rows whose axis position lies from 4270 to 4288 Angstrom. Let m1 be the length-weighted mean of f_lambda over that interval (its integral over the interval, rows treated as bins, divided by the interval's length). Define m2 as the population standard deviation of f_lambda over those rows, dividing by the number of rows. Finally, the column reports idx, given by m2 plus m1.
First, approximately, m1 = 0.705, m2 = 0.033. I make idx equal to 0.738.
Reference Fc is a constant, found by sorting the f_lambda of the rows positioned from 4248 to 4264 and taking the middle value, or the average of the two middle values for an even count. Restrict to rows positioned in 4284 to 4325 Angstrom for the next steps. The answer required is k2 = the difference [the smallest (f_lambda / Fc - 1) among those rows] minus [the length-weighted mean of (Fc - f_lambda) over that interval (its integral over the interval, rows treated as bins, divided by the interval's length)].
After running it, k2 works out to -0.32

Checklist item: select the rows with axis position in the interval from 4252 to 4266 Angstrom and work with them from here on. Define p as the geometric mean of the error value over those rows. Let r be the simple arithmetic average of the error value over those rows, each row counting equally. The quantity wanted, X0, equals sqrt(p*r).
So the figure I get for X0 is 0.0434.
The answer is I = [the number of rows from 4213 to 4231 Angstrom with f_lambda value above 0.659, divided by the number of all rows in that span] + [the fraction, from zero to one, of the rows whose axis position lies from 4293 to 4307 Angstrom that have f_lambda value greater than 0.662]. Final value 1.1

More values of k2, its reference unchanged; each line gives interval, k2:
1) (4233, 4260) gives -0.09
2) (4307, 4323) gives -0.10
